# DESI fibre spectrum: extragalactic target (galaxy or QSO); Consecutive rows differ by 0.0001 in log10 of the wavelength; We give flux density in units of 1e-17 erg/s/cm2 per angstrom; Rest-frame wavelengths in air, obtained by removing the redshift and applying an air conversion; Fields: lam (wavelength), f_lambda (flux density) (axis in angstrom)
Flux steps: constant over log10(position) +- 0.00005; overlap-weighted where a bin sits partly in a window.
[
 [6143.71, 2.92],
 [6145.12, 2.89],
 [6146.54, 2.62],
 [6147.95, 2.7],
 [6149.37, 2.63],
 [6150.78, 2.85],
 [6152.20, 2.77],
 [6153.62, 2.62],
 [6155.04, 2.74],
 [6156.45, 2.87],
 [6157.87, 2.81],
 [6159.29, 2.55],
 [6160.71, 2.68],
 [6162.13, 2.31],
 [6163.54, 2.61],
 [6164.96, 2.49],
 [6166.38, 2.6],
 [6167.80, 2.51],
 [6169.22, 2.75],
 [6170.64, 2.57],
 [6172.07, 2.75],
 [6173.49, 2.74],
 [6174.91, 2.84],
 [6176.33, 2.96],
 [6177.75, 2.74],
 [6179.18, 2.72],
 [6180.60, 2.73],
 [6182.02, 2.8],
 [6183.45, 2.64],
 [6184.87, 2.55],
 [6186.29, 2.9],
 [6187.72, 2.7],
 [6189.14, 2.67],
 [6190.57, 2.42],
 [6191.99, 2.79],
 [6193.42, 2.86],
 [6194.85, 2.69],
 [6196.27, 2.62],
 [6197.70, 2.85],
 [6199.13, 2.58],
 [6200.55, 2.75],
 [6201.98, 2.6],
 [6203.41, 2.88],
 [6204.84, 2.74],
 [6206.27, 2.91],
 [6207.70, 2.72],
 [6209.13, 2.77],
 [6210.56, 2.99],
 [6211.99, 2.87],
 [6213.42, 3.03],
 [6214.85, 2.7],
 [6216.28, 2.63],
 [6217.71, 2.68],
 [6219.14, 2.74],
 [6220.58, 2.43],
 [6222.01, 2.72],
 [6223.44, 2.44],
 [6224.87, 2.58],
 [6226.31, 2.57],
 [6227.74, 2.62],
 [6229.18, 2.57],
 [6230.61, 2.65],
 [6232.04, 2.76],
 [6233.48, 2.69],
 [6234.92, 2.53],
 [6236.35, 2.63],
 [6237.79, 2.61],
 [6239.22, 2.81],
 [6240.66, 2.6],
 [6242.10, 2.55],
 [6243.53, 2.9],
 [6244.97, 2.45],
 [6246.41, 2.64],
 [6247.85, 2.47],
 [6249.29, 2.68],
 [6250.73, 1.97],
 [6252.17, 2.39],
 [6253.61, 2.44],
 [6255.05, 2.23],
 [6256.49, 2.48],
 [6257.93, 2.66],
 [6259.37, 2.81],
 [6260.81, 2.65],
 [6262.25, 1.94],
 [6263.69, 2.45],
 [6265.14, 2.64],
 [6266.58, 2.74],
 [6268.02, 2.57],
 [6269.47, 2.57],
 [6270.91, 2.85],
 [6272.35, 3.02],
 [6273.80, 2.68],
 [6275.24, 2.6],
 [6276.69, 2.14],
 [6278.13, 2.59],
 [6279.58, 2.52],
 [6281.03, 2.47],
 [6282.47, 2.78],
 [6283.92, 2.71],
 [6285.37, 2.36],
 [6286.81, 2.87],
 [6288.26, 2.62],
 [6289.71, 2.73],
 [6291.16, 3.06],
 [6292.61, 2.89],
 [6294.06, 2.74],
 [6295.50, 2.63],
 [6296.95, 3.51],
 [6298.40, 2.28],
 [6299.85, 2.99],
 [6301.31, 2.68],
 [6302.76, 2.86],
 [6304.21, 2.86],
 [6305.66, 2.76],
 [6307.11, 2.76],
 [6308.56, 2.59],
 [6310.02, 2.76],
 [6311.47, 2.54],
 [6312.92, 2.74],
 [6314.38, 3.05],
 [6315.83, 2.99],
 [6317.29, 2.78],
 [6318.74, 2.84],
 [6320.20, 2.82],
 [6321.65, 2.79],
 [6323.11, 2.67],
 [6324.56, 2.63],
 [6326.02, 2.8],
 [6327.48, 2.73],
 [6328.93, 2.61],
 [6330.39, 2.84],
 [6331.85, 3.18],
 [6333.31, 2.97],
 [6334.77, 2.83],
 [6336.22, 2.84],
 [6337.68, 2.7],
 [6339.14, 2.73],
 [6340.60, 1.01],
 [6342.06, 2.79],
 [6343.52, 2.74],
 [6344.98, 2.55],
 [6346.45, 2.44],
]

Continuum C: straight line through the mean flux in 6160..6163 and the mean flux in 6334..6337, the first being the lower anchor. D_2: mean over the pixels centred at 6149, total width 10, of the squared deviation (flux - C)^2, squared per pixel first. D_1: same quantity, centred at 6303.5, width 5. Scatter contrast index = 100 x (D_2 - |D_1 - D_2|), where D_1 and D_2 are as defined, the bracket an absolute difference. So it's 0.6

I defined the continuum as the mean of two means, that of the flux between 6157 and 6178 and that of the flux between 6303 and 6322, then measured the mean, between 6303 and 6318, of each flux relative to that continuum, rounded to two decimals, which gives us 1.02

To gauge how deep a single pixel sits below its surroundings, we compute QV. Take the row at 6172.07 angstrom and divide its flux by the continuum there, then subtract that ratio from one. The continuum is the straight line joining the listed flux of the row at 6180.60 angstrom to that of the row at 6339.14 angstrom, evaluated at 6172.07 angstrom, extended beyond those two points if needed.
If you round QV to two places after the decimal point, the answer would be -0.01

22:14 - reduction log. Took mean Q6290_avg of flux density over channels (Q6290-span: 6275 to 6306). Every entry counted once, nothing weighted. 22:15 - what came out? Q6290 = 2.71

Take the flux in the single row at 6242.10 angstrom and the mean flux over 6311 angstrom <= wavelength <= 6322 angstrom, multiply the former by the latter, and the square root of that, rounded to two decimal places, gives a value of 2.68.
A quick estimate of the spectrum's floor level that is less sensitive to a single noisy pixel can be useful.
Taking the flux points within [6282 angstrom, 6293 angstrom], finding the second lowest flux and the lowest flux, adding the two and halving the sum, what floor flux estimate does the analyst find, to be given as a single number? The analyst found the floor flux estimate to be 2.49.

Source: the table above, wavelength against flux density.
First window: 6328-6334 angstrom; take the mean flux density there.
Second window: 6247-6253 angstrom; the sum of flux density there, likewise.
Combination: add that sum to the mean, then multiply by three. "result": 37.2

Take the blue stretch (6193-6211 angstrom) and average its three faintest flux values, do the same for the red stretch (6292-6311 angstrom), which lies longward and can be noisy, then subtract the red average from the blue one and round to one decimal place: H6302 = 0.1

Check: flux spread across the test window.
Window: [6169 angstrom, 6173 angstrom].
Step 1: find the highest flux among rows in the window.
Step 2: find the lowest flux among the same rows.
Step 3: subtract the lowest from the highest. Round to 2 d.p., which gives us 0.18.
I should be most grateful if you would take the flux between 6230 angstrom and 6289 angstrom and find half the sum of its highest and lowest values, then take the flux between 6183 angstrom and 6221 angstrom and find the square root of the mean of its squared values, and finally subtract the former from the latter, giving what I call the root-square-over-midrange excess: 0.25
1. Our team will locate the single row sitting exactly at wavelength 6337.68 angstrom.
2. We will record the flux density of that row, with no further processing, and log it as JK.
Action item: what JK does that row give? 2.7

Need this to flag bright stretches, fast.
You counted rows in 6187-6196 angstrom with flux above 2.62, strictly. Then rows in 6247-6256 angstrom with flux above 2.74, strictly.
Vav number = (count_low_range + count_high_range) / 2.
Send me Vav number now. 2.5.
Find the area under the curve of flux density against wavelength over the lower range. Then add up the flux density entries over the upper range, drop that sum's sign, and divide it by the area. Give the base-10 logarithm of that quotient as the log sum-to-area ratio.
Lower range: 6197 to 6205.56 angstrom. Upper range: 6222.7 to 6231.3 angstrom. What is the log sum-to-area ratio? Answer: -0.18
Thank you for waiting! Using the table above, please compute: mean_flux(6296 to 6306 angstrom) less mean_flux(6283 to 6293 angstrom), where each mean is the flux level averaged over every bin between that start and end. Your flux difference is 0.10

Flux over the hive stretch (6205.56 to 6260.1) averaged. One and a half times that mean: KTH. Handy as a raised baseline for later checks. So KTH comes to 3.94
